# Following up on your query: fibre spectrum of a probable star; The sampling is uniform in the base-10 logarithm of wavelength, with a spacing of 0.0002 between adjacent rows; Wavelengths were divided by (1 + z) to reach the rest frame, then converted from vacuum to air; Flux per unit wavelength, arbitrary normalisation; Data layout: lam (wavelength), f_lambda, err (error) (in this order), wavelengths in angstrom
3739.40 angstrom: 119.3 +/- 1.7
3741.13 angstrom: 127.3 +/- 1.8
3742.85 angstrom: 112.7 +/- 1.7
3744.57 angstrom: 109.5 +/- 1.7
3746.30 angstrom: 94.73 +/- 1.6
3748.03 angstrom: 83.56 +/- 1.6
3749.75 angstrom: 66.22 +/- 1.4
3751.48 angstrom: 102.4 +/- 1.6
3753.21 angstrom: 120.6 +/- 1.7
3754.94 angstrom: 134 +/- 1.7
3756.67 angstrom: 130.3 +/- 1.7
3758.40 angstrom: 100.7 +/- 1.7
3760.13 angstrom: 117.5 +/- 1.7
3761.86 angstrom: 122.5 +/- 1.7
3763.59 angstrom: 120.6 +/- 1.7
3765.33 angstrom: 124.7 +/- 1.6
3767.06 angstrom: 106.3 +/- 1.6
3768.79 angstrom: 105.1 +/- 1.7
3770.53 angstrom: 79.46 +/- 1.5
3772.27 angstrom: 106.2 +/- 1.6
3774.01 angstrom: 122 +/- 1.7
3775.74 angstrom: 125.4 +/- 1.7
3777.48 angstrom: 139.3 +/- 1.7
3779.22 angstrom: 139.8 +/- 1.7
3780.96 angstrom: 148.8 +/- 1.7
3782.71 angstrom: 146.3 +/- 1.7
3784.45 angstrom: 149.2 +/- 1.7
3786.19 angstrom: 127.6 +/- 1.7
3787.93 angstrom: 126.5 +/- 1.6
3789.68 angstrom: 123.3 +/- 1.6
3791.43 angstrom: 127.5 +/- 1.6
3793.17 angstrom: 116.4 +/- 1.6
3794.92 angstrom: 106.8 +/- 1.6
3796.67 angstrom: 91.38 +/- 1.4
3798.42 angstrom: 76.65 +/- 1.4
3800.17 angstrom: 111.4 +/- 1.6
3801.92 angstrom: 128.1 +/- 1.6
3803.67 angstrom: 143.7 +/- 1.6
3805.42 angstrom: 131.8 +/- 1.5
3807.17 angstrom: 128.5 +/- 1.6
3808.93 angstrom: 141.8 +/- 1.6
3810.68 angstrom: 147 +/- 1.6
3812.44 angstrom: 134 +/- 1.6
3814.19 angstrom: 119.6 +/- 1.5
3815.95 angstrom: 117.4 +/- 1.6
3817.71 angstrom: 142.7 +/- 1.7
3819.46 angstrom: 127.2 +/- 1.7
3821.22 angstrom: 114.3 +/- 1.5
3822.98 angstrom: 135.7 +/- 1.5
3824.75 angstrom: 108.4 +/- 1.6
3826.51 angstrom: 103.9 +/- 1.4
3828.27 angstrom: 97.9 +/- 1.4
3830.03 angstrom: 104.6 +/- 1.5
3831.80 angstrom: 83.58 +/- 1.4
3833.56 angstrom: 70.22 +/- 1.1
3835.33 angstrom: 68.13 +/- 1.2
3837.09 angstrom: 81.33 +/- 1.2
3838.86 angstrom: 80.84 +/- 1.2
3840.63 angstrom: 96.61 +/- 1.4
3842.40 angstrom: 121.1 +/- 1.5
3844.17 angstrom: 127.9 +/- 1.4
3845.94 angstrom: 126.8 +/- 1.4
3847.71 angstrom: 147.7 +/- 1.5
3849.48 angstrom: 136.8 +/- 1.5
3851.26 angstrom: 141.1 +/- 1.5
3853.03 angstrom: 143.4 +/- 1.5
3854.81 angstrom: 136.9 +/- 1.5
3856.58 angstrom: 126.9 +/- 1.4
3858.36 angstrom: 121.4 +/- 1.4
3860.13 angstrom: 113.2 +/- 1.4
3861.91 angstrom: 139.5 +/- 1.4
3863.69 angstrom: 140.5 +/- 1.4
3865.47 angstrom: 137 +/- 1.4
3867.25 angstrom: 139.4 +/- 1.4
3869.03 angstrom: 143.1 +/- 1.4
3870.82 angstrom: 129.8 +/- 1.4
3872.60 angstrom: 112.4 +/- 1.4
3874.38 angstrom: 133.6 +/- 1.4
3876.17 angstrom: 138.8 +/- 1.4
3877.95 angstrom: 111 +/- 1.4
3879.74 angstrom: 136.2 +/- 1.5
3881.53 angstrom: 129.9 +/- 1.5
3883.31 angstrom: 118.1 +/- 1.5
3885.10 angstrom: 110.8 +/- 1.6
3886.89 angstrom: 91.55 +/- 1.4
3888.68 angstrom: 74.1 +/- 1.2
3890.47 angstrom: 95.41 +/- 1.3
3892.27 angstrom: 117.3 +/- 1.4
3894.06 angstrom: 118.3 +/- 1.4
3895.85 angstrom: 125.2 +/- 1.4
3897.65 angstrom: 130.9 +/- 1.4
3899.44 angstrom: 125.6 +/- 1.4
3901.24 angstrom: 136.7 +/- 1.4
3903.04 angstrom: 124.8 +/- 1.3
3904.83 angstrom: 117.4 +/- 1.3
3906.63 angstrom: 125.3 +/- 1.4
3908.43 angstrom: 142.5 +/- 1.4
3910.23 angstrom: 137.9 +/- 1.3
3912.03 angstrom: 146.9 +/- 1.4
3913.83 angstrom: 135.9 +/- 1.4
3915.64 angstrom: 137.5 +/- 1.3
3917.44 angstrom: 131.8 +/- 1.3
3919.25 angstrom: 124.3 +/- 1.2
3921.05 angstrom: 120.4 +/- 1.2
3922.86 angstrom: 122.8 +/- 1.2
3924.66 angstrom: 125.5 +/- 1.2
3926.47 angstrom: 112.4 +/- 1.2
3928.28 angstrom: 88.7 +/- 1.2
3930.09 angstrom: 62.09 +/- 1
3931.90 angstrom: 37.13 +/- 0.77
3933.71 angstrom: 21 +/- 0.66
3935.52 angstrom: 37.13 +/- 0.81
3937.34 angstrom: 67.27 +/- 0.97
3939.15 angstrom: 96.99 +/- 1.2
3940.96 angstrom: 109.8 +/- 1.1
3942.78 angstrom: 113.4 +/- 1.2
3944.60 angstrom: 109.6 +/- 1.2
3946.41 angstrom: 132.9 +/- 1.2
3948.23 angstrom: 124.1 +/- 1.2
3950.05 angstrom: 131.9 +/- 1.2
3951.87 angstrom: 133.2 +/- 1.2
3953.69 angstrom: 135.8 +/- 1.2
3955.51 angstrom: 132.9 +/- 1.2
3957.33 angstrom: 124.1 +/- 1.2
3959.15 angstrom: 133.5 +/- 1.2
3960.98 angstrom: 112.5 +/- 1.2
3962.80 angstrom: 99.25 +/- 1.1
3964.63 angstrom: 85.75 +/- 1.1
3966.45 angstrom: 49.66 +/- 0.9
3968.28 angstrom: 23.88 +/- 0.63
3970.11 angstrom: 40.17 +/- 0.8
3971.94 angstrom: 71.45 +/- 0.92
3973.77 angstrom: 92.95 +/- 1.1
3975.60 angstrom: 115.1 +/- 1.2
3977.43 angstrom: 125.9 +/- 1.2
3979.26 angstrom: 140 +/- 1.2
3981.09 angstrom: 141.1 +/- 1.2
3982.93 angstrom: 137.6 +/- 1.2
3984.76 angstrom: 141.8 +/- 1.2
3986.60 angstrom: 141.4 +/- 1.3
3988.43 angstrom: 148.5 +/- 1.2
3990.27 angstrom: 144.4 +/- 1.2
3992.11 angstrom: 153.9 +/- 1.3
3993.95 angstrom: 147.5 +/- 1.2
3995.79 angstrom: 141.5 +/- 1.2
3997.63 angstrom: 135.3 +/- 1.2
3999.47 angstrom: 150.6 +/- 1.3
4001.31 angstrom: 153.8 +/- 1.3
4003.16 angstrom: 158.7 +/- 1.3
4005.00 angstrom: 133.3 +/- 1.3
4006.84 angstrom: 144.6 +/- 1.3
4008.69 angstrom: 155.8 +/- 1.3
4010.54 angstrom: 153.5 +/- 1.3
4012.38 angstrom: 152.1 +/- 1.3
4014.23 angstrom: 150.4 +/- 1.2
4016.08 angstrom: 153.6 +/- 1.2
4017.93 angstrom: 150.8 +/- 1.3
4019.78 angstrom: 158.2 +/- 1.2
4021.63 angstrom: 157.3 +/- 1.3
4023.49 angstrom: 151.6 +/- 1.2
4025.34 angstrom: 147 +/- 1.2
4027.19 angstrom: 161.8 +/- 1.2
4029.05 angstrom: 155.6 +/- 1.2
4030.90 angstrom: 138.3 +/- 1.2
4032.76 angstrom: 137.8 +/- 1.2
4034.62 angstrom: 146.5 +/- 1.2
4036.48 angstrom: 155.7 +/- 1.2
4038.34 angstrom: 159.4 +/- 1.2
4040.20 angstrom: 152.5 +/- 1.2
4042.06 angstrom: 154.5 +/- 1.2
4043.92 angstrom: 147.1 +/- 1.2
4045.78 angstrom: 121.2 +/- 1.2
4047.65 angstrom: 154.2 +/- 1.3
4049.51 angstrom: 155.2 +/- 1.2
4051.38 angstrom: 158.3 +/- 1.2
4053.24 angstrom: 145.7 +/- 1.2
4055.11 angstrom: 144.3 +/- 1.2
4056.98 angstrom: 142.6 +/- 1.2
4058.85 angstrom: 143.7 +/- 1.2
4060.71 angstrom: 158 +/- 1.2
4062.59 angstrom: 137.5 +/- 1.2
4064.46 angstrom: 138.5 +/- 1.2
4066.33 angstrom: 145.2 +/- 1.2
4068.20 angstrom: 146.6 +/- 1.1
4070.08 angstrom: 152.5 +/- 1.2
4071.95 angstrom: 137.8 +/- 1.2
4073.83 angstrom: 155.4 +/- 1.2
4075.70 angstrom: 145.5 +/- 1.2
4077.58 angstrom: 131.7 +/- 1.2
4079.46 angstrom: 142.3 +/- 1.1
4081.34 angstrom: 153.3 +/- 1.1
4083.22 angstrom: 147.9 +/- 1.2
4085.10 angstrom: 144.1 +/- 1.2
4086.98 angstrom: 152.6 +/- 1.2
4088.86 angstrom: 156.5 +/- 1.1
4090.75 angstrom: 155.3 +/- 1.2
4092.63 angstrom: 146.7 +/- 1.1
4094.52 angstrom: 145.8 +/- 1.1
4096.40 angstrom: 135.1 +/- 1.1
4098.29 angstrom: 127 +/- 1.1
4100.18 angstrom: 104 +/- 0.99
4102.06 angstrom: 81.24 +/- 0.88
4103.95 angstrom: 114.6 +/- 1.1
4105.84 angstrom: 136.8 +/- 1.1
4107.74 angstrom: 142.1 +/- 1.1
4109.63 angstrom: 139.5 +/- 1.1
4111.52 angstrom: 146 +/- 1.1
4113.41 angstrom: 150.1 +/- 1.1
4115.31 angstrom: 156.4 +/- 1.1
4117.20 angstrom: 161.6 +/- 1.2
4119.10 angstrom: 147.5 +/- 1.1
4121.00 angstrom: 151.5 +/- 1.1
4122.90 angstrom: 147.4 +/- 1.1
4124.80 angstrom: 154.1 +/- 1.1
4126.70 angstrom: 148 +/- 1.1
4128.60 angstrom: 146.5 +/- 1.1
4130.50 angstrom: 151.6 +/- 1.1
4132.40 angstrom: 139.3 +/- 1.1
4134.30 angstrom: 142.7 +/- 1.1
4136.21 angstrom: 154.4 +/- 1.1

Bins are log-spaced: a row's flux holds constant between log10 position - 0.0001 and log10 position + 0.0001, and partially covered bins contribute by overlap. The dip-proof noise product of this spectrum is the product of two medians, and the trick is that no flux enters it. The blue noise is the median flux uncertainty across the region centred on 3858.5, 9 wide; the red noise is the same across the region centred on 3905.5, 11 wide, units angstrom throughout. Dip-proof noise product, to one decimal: 1.9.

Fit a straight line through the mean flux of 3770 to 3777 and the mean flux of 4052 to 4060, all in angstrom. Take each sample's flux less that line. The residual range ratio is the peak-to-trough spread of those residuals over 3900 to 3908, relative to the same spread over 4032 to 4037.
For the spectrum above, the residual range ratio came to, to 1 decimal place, 1.1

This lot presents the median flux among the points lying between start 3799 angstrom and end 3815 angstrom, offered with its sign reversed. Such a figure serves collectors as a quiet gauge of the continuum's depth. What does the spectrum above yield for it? -132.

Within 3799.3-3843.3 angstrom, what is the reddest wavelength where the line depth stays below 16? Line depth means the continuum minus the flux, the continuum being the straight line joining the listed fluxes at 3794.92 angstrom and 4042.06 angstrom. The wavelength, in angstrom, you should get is 3842.40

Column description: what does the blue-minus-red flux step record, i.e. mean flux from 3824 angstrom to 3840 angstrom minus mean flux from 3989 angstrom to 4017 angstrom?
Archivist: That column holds -60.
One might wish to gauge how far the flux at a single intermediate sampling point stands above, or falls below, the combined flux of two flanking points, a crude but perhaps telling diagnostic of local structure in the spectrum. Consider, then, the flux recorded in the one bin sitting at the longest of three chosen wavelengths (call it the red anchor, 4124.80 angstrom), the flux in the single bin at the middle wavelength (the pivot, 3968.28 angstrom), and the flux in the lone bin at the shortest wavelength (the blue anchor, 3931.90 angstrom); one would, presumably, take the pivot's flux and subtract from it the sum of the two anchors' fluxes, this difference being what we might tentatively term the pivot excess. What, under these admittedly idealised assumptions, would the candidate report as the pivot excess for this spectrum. -167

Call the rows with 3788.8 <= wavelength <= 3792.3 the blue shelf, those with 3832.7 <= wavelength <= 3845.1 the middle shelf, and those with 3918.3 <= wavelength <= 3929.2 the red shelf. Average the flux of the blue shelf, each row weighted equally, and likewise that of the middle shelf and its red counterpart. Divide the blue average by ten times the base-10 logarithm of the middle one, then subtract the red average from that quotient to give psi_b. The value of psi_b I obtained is -109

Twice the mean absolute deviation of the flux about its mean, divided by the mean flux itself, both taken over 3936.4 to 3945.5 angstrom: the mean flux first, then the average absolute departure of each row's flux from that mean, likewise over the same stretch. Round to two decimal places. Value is 0.28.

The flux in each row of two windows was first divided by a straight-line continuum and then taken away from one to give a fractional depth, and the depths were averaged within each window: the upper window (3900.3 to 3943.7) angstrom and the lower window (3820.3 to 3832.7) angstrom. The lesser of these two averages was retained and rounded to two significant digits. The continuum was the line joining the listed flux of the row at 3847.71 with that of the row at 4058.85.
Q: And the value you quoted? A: 0.27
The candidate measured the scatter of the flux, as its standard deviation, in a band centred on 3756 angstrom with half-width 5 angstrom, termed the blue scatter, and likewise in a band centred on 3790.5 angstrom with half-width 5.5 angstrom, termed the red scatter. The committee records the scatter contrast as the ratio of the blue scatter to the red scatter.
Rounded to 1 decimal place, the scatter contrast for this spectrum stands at 1.7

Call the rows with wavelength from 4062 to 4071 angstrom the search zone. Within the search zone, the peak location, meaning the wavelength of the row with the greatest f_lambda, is 4070.08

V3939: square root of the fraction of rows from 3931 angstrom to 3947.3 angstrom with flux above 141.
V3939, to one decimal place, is 0.0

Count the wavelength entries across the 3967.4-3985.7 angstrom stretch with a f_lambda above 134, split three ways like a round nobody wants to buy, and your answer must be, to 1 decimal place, 1.3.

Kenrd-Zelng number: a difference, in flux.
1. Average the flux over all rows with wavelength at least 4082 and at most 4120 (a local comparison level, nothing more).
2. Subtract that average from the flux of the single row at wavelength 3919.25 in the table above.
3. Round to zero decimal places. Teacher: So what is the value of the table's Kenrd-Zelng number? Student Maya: -15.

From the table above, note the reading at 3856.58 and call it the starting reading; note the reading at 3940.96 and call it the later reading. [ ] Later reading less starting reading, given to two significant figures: -17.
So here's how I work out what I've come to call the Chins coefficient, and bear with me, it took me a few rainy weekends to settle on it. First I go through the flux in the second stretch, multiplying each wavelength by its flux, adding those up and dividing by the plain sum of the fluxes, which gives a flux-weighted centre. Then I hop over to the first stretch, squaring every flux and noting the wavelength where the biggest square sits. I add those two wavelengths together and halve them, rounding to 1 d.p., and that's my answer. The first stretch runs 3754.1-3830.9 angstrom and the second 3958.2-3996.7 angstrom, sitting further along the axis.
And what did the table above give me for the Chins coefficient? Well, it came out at 3882.2 angstrom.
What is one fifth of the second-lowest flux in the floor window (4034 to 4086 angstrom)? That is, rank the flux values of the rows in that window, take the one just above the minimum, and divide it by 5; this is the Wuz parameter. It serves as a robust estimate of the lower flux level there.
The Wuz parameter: 26.3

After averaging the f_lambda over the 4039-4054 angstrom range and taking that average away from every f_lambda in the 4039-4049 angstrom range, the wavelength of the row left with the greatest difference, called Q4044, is 4042.06 angstrom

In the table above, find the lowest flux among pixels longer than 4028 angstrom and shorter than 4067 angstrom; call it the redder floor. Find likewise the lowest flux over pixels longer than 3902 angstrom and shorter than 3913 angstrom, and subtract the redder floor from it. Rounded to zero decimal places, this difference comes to -4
